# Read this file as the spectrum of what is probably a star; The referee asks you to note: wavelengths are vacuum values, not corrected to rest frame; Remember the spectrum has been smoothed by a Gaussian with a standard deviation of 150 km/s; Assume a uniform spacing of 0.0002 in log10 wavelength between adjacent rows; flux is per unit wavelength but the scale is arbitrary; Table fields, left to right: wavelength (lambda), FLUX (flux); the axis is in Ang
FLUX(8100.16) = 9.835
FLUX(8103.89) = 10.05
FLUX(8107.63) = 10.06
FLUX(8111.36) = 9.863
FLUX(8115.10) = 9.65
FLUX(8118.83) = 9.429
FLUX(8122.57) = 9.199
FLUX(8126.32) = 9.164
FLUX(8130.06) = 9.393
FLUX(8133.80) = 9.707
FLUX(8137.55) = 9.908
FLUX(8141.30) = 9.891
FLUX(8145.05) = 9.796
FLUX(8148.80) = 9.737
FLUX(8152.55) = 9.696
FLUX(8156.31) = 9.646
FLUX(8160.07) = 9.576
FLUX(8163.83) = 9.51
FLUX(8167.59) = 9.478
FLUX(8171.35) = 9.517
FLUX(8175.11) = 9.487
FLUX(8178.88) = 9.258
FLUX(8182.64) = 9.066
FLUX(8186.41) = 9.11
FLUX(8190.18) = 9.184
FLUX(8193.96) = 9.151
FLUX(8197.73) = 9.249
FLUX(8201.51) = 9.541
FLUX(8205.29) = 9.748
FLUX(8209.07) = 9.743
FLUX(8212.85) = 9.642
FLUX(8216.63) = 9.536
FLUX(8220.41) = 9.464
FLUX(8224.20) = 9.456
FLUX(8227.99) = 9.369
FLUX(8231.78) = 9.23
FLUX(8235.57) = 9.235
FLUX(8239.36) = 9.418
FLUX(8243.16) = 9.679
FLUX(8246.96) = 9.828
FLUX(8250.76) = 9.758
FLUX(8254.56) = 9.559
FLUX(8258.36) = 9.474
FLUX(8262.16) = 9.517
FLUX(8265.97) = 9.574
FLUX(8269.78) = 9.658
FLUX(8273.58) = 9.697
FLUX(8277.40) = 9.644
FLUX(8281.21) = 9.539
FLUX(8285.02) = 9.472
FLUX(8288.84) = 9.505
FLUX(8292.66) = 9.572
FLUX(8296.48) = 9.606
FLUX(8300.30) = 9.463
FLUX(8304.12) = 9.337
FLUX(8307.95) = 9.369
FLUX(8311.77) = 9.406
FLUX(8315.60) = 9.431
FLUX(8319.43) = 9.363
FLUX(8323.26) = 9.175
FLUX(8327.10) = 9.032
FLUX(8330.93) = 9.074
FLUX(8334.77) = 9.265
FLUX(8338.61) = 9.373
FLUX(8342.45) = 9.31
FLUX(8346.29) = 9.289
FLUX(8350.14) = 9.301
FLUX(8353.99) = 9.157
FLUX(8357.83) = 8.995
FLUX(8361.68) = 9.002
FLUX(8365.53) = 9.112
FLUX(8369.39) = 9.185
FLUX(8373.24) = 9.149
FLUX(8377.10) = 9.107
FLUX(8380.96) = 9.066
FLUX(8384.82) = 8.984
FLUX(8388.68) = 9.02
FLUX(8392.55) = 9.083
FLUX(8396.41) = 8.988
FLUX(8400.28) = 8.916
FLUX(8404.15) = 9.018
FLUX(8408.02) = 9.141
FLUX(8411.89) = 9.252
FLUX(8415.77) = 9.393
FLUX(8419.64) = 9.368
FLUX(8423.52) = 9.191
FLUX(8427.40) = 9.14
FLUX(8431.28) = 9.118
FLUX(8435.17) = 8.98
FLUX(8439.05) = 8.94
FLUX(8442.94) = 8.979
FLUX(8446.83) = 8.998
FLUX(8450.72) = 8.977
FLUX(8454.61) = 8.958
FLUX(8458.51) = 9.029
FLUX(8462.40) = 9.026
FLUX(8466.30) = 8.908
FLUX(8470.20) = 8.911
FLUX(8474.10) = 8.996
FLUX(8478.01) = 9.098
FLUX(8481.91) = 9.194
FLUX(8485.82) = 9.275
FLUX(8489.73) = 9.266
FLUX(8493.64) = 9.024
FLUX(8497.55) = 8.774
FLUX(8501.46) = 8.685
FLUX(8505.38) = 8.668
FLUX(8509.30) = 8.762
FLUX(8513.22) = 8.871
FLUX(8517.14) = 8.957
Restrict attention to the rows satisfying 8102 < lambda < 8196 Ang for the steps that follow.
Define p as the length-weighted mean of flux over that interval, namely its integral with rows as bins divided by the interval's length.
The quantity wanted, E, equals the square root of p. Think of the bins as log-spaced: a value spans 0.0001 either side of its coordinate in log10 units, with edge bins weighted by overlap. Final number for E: 3.09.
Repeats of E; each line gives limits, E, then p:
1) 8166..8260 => 3.07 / 9.45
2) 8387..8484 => 3.01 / 9.06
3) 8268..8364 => 3.06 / 9.36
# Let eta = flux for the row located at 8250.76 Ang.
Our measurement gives 9.758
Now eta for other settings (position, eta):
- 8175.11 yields 9.487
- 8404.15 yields 9.018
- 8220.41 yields 9.464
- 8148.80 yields 9.737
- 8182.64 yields 9.066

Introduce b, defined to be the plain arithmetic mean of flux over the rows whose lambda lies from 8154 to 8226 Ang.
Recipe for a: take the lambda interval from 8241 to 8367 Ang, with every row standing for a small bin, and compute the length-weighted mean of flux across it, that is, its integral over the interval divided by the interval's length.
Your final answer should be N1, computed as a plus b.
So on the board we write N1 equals 18.9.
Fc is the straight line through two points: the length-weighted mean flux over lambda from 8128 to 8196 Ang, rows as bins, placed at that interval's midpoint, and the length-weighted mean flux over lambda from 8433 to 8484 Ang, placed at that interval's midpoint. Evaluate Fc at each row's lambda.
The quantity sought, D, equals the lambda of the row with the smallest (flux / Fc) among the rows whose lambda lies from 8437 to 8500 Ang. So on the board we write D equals 8497.55 Ang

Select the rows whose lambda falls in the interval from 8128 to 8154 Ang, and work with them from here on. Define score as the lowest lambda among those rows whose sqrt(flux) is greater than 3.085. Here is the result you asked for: 8133.80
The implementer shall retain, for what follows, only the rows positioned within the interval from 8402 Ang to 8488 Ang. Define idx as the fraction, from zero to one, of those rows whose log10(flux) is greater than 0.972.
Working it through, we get 0.0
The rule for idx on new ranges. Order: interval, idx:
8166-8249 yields 0.6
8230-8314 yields 0.8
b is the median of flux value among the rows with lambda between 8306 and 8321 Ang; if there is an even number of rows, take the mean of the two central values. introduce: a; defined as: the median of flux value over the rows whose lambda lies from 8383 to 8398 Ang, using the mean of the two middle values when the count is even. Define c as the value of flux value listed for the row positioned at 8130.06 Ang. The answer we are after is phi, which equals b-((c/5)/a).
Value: 9.18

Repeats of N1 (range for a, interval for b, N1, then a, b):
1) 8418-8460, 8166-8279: 18.5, 9.06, 9.48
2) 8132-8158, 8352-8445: 18.9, 9.77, 9.10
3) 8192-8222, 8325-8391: 18.7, 9.51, 9.14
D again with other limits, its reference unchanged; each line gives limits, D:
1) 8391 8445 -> 8400.28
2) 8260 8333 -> 8327.10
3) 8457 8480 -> 8466.30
